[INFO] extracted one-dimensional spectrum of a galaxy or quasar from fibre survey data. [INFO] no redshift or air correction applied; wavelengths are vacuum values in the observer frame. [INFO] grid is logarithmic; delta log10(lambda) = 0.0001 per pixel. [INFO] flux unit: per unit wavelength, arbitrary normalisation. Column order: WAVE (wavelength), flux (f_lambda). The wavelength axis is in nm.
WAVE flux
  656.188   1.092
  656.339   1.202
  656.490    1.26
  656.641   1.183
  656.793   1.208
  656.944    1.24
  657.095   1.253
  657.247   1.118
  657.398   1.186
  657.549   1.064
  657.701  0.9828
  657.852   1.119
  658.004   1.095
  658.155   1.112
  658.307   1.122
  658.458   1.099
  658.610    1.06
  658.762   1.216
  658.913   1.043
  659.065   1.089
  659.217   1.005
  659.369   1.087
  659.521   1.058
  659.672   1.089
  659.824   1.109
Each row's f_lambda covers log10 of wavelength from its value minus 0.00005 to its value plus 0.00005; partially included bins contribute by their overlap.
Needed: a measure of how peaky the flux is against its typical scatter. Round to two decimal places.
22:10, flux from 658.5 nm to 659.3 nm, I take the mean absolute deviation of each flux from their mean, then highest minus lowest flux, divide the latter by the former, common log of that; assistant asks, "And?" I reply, 0.58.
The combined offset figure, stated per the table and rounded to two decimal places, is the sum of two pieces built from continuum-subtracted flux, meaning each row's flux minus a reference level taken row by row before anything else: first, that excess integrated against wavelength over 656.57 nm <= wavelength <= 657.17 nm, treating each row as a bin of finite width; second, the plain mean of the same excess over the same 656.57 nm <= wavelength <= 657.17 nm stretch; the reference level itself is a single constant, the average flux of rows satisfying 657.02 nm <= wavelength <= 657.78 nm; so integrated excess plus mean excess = 0.16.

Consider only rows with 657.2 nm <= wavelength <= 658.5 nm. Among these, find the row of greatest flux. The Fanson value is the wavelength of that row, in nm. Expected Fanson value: 657.398 nm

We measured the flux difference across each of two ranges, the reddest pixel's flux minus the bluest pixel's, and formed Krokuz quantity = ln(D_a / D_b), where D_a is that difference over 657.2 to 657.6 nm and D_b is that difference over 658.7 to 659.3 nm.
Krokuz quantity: -1.4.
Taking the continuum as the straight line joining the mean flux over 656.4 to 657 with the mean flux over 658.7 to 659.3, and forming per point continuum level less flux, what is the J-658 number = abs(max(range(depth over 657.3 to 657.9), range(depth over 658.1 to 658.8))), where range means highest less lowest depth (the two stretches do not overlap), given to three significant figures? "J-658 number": 0.185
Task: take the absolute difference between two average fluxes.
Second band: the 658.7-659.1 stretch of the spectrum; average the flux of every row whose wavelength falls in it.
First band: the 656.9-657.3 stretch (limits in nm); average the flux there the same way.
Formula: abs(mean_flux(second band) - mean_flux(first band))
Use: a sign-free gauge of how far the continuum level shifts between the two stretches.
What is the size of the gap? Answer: 0.088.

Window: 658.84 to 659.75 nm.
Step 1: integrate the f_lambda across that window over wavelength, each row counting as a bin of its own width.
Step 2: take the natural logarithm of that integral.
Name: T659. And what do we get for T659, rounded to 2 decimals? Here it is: -0.03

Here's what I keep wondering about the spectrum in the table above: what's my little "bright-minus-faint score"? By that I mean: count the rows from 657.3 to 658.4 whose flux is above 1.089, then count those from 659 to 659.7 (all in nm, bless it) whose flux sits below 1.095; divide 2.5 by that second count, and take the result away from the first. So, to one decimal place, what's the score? 4.5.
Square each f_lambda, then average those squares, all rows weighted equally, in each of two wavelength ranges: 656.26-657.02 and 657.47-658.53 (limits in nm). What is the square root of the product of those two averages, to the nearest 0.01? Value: 1.32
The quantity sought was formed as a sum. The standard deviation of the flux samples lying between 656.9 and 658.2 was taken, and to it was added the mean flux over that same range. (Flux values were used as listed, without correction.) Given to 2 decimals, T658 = 1.21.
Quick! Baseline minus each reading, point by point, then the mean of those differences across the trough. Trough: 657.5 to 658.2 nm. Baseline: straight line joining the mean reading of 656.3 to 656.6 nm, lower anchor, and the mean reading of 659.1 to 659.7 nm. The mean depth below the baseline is 0.08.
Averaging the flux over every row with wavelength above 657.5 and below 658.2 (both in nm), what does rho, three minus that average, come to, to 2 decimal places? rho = 1.93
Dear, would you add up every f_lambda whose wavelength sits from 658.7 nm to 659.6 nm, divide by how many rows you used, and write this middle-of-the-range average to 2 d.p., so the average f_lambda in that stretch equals 1.08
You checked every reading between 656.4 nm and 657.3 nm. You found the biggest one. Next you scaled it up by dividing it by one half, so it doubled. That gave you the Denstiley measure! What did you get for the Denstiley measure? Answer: 2.52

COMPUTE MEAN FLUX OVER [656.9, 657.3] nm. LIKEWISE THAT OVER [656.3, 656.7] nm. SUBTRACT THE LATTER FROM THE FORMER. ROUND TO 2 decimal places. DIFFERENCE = -0.01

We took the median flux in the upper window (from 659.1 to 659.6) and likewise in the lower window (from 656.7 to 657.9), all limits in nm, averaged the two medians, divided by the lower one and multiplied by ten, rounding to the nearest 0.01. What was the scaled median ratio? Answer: 9.59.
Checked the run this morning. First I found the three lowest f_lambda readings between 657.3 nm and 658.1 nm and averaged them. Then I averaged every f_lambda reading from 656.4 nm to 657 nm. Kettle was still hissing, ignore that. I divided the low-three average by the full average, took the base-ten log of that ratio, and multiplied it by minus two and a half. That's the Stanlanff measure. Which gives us 0.17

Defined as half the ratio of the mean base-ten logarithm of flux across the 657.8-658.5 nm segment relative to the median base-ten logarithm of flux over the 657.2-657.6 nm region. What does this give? 0.47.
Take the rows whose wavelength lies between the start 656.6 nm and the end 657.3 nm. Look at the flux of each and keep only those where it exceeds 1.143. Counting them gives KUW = 4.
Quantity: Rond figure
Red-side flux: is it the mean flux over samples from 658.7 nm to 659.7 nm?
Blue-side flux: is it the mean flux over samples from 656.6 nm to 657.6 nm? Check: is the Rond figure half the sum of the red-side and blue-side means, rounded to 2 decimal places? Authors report 1.13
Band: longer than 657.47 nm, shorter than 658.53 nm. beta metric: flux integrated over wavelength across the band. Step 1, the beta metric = 1.2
